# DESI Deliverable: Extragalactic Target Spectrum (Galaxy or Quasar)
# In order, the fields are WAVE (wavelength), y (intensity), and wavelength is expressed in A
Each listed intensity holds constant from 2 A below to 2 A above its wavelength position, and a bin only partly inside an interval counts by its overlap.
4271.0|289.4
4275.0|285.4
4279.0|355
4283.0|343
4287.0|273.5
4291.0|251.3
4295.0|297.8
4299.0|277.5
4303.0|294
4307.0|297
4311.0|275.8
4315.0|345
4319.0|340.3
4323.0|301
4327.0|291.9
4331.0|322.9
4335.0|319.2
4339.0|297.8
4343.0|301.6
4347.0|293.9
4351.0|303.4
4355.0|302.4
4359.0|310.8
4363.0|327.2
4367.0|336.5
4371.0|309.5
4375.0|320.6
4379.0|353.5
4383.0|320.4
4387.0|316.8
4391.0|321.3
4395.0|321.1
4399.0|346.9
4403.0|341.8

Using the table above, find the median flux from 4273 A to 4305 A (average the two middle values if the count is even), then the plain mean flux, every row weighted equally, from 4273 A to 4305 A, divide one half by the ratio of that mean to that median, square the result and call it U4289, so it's 0.238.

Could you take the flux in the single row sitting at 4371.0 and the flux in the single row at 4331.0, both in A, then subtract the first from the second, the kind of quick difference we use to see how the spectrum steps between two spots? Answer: 13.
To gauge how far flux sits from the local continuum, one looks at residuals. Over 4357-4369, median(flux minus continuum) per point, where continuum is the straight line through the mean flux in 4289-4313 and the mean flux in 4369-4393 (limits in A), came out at 12.8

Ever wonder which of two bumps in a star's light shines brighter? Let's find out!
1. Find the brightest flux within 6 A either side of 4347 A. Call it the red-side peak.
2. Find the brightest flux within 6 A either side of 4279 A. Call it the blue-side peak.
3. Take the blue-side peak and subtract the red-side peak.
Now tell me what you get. 52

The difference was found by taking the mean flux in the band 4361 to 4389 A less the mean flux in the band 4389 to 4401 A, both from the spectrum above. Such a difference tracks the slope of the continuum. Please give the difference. -3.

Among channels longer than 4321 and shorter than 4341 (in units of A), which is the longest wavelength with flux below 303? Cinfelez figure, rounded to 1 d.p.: 4339.0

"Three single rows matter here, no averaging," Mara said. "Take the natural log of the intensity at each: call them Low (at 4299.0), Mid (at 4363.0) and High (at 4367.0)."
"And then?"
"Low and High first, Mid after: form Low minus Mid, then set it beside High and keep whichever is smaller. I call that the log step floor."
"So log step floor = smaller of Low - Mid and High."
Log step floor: -0.16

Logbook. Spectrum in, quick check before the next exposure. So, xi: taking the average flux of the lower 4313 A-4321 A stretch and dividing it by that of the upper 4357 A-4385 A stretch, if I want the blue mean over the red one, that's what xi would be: 1.05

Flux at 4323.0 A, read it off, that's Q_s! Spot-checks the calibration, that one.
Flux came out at 301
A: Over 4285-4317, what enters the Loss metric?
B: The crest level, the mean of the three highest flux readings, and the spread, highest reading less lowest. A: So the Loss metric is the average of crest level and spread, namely 203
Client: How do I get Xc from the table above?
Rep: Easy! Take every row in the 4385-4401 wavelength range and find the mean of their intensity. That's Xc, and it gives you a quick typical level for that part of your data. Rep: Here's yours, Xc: 327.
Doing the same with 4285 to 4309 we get 282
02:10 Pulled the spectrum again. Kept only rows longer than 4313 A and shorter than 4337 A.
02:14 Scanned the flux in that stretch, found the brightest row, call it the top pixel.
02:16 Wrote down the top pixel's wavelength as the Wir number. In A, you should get 4315.0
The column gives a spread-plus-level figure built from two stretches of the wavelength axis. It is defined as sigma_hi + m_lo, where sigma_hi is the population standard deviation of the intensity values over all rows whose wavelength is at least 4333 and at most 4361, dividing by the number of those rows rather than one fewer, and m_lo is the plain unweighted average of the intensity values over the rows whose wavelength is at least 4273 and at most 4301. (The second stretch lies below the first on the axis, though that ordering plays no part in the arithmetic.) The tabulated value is 305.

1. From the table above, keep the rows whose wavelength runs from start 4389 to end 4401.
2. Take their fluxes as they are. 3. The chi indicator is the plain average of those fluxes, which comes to 330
